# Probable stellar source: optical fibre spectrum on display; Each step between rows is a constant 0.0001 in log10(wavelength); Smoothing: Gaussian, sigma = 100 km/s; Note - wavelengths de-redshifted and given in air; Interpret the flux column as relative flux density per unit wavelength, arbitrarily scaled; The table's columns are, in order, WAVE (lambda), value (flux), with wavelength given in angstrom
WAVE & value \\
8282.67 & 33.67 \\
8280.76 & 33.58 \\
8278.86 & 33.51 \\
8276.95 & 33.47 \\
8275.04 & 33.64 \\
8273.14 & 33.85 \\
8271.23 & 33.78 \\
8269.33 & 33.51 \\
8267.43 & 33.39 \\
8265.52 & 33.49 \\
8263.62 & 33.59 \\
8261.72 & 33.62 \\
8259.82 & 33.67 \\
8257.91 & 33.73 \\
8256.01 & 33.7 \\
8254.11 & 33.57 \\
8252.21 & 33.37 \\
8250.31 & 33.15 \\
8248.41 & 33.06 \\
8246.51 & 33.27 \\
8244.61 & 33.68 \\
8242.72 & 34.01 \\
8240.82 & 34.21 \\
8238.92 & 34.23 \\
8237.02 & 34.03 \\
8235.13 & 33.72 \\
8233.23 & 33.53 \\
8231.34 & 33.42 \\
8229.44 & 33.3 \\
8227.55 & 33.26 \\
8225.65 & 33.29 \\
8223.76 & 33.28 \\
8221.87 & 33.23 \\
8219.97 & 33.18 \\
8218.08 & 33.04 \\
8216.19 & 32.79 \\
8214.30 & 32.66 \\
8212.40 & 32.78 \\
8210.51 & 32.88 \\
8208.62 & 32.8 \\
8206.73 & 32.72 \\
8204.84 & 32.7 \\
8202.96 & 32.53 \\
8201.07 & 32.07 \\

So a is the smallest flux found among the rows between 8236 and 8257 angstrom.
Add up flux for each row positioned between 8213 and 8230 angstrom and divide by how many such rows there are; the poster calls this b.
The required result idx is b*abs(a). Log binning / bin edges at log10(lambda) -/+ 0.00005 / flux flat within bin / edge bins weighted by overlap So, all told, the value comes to 1095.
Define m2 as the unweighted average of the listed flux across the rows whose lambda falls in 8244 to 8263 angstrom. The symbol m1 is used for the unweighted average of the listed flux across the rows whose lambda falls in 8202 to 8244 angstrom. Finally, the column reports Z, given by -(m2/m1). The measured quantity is -1.01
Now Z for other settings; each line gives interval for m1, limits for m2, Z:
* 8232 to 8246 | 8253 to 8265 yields -0.99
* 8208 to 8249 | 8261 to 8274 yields -1.01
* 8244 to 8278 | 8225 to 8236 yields -1.00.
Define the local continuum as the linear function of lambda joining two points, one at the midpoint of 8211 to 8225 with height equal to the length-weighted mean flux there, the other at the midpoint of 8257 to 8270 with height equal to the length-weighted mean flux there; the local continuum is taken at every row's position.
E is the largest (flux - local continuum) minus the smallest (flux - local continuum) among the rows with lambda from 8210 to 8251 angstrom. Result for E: 1.29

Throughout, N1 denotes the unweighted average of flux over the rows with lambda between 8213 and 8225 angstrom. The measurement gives 33.0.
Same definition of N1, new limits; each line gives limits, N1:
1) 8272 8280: 33.6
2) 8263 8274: 33.6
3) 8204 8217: 32.8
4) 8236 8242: 34.2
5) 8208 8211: 32.8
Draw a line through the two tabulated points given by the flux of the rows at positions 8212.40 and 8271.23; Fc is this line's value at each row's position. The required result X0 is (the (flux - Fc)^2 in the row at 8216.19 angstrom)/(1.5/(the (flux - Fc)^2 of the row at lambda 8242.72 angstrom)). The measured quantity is 0.0010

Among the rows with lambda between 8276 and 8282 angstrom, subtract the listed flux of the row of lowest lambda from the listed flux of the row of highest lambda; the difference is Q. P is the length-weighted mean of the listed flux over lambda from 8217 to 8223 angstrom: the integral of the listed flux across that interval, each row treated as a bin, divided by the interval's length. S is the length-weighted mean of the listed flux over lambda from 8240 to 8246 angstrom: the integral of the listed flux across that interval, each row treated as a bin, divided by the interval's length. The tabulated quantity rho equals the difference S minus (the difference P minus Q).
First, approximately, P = 33.2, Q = 0.1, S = 33.9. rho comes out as 0.9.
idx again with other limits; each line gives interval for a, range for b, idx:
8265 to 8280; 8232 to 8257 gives 1124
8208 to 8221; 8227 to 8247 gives 1101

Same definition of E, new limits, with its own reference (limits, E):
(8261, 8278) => 0.43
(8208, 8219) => 0.33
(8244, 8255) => 0.67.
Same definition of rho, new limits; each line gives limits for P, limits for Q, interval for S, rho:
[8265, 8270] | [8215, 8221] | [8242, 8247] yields 0.7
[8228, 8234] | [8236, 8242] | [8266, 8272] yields 0.3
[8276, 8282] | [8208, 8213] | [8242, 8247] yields 0.2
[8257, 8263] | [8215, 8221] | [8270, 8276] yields 0.5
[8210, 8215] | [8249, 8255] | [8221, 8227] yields 1.0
